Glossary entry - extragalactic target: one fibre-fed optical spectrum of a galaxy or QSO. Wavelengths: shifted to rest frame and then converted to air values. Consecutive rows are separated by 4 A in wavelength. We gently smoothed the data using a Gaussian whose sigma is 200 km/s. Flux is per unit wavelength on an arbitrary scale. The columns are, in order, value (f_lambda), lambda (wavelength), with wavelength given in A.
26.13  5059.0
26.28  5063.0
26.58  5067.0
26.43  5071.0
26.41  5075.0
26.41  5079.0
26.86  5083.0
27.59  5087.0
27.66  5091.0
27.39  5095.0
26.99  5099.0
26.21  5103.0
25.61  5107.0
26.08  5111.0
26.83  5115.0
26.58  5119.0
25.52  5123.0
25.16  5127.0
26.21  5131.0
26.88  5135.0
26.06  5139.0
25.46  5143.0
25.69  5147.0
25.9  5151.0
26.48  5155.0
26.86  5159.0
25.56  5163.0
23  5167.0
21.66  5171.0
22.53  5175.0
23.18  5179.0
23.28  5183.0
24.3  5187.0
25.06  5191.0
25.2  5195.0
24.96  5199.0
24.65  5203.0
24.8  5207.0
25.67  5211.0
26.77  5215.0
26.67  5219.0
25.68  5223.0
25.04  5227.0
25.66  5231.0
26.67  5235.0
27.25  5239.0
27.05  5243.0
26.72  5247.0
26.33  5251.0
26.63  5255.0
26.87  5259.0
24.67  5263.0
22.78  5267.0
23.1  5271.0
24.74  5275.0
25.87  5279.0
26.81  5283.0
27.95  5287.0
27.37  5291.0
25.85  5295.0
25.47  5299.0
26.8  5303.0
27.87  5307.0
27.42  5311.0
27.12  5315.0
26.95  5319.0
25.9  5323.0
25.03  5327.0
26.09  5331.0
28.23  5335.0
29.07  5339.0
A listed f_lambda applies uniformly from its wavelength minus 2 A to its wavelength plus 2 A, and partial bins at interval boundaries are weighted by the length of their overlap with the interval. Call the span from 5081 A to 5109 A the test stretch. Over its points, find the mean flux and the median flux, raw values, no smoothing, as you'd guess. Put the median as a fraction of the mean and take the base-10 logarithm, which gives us 0.0014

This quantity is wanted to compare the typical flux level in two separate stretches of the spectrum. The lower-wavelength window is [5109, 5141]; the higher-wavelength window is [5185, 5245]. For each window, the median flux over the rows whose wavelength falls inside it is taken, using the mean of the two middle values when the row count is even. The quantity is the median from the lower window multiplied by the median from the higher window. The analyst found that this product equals 671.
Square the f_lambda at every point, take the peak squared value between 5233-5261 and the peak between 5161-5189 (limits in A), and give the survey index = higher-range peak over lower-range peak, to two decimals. 1.14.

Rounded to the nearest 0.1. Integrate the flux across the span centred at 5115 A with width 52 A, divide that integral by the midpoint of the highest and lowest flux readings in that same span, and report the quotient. 52.0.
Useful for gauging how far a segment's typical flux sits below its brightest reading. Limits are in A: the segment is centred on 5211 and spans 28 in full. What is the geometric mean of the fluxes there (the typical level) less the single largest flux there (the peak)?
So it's -1.2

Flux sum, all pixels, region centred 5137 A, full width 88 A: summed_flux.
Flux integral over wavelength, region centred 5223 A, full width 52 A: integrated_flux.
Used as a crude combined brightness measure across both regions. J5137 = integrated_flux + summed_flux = 1912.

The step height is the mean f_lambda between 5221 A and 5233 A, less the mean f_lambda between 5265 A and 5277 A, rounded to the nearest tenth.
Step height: 1.9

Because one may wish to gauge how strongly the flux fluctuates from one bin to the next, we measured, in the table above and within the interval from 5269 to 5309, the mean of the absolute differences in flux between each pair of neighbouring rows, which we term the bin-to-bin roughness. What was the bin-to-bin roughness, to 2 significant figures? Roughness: 1.1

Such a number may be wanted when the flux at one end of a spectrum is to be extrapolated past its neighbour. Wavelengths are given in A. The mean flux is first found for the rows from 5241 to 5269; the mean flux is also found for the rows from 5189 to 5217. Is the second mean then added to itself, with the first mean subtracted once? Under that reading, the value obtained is 24.7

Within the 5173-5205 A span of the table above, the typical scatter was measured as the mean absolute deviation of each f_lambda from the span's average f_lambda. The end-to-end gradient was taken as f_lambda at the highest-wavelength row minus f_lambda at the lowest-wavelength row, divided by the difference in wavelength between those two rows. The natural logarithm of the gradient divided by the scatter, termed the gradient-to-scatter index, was -2.4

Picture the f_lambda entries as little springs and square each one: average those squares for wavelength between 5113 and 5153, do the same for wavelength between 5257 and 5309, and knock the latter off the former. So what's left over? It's 7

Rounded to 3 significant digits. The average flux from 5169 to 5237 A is 24.8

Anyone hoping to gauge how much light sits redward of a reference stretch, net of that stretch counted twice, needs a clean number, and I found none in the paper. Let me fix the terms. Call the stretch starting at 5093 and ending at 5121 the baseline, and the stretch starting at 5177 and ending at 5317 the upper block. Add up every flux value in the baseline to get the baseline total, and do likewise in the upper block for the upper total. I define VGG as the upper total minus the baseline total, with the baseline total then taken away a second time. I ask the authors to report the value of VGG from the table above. 531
